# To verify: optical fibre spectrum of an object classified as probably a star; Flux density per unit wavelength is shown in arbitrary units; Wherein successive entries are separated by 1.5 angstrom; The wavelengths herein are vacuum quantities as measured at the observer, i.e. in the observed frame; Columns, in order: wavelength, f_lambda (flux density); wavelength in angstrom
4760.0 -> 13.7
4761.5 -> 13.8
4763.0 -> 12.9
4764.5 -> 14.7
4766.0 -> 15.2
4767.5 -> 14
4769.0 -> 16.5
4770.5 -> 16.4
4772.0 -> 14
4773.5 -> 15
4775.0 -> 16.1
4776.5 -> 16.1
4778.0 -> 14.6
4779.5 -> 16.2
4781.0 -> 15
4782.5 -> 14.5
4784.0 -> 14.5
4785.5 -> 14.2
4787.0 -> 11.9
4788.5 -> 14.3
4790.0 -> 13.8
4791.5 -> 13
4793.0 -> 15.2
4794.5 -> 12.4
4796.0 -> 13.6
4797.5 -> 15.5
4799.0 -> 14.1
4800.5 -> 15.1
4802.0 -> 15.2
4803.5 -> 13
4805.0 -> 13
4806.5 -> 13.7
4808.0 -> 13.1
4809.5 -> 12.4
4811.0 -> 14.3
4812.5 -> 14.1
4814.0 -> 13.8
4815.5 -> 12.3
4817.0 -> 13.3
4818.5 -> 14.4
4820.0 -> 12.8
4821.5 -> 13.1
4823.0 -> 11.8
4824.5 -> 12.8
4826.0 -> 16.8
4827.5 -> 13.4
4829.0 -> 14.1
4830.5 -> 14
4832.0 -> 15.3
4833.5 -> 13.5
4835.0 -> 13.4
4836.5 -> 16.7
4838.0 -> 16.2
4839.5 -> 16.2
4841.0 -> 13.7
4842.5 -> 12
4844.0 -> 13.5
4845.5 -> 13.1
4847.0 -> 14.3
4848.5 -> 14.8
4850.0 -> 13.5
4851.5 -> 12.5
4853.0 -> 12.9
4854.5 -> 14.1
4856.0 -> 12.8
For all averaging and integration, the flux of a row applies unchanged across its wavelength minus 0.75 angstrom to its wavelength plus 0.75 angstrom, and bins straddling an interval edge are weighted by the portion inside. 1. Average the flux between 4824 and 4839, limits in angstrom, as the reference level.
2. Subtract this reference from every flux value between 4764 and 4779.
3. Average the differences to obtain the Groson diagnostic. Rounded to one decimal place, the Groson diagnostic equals 0.6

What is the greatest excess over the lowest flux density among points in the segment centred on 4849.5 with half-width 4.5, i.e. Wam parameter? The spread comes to 2.30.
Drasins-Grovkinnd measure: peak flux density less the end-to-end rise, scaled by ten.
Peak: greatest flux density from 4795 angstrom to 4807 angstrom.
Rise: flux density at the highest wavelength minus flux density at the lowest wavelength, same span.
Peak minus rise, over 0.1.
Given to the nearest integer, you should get 154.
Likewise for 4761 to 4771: 139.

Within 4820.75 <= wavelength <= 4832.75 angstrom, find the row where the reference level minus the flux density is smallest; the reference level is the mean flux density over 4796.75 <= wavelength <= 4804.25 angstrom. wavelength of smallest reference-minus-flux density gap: 4826.0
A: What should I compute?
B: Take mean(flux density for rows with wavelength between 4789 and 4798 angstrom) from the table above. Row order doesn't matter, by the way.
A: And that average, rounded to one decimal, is 13.9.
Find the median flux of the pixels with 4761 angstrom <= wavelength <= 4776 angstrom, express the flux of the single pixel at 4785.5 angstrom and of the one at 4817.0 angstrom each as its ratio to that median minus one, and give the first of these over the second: 0.42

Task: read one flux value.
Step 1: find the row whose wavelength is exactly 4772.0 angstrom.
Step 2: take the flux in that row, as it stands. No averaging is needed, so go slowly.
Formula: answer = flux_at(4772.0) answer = 14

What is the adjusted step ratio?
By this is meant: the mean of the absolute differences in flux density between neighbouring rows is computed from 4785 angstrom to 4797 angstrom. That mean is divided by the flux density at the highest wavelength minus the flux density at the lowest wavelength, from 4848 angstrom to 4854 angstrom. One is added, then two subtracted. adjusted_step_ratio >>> -1.92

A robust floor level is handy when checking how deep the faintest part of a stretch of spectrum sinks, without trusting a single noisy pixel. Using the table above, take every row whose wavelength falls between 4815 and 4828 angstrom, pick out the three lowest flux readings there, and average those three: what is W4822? 12.3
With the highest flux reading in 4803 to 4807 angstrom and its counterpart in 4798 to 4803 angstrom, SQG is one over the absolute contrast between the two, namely 0.7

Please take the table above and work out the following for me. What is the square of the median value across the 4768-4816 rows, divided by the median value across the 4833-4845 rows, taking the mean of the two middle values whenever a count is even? 14.9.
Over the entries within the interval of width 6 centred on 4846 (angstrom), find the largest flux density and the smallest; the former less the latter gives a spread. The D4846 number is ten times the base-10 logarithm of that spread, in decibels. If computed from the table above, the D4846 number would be 2.3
